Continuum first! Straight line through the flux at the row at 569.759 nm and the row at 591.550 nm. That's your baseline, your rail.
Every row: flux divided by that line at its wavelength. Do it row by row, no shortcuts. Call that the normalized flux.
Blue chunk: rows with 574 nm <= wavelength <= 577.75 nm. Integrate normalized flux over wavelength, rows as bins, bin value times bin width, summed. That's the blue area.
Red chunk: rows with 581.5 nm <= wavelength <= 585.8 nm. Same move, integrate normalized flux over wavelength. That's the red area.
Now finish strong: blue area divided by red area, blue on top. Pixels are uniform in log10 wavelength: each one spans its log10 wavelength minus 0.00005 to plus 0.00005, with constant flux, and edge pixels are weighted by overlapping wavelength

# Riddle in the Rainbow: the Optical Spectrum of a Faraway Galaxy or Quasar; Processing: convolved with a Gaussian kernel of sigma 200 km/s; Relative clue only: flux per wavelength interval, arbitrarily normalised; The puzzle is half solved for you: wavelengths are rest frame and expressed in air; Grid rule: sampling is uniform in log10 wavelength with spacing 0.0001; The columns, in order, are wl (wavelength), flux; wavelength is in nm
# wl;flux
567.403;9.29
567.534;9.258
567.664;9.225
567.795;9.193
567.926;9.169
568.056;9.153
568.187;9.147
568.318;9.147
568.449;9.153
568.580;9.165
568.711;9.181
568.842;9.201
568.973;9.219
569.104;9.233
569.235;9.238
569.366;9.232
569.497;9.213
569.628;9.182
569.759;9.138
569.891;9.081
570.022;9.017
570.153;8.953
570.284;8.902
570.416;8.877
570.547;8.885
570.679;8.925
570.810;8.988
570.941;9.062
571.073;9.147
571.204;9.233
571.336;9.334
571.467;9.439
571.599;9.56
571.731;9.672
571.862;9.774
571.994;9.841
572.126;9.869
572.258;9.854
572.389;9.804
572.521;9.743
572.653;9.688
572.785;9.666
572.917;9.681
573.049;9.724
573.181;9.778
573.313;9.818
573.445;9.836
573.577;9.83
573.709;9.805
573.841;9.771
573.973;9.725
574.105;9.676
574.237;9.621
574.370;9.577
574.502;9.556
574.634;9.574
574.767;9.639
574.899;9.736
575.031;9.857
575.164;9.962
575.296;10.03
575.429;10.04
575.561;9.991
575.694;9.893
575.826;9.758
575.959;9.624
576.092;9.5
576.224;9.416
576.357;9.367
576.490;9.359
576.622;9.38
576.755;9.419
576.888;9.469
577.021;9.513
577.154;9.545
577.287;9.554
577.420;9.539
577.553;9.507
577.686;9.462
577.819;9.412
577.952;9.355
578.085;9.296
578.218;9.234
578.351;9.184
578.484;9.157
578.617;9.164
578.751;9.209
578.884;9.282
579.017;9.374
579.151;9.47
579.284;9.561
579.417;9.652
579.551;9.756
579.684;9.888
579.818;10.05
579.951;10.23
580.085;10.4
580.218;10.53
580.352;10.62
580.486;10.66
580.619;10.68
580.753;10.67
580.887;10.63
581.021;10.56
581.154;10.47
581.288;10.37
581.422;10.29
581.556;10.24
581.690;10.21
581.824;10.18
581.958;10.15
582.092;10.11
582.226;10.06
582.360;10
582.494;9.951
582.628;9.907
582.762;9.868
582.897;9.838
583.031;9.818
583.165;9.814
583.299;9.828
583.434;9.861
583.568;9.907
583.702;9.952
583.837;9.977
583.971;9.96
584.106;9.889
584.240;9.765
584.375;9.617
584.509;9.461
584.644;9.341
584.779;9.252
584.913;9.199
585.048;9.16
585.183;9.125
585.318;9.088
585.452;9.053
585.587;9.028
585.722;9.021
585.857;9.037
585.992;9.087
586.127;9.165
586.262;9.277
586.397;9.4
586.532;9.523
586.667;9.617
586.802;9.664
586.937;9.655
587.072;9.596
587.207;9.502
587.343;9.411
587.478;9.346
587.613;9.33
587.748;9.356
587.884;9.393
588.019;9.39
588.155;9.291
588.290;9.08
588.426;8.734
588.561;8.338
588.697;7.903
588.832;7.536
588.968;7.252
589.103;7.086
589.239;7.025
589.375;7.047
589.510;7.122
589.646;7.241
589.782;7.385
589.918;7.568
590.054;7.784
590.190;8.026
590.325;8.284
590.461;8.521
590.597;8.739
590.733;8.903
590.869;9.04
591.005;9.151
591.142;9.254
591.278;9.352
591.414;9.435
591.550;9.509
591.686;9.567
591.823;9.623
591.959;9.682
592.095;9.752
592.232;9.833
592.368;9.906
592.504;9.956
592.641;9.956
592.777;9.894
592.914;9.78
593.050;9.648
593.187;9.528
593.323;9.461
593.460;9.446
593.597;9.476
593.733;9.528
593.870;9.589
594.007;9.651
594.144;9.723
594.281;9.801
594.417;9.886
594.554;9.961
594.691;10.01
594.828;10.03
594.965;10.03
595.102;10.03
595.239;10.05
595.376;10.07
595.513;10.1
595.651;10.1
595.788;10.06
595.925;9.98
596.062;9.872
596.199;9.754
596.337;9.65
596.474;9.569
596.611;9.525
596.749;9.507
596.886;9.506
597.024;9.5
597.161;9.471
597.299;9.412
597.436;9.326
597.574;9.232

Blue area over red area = 1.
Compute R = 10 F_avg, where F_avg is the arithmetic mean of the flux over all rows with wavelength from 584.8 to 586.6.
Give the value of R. 91.7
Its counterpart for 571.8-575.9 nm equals 97.8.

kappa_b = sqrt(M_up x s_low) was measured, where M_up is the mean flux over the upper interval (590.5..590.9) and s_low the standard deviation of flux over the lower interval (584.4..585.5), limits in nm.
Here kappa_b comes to 1.1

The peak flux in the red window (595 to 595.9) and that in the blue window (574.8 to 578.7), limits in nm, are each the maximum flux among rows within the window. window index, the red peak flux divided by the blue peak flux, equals 1.01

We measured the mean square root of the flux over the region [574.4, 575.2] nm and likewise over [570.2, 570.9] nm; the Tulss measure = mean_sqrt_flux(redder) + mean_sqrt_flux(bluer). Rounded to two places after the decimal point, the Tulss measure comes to 6.10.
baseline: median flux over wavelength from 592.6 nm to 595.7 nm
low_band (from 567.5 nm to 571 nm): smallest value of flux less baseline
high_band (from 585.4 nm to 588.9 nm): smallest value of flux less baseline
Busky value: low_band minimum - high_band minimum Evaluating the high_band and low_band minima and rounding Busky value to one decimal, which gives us 1.3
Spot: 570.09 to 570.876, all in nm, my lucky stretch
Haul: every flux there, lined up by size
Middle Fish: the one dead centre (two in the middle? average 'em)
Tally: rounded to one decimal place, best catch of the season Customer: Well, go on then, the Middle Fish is 8.9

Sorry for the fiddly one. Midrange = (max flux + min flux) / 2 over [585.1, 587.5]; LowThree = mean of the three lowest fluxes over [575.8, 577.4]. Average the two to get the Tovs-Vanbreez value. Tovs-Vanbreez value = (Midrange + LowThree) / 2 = 9.36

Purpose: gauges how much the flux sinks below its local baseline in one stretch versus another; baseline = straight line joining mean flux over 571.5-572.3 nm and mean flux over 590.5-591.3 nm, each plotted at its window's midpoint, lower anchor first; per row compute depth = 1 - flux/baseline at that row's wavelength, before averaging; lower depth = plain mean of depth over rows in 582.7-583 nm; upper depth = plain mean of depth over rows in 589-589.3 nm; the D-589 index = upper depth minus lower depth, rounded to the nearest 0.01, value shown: 0.28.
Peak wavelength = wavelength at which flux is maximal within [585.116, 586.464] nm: 586.397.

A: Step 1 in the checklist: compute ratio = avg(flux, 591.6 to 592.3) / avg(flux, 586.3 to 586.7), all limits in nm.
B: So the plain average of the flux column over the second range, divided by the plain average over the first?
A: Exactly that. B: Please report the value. 1.02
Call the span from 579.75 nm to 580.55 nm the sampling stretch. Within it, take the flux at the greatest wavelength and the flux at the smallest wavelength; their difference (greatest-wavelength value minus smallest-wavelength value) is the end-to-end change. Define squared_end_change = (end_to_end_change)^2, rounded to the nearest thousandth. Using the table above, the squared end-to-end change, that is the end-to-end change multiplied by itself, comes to 0.372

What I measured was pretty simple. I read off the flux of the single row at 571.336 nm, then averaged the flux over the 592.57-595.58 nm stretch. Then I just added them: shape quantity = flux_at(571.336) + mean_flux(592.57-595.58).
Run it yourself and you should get 19.1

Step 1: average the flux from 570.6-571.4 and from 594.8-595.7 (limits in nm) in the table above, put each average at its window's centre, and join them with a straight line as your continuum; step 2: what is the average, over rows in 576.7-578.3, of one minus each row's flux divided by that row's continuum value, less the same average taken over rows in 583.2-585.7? -0.020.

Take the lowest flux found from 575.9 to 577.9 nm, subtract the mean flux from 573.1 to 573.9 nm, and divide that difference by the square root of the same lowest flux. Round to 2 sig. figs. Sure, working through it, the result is -0.15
